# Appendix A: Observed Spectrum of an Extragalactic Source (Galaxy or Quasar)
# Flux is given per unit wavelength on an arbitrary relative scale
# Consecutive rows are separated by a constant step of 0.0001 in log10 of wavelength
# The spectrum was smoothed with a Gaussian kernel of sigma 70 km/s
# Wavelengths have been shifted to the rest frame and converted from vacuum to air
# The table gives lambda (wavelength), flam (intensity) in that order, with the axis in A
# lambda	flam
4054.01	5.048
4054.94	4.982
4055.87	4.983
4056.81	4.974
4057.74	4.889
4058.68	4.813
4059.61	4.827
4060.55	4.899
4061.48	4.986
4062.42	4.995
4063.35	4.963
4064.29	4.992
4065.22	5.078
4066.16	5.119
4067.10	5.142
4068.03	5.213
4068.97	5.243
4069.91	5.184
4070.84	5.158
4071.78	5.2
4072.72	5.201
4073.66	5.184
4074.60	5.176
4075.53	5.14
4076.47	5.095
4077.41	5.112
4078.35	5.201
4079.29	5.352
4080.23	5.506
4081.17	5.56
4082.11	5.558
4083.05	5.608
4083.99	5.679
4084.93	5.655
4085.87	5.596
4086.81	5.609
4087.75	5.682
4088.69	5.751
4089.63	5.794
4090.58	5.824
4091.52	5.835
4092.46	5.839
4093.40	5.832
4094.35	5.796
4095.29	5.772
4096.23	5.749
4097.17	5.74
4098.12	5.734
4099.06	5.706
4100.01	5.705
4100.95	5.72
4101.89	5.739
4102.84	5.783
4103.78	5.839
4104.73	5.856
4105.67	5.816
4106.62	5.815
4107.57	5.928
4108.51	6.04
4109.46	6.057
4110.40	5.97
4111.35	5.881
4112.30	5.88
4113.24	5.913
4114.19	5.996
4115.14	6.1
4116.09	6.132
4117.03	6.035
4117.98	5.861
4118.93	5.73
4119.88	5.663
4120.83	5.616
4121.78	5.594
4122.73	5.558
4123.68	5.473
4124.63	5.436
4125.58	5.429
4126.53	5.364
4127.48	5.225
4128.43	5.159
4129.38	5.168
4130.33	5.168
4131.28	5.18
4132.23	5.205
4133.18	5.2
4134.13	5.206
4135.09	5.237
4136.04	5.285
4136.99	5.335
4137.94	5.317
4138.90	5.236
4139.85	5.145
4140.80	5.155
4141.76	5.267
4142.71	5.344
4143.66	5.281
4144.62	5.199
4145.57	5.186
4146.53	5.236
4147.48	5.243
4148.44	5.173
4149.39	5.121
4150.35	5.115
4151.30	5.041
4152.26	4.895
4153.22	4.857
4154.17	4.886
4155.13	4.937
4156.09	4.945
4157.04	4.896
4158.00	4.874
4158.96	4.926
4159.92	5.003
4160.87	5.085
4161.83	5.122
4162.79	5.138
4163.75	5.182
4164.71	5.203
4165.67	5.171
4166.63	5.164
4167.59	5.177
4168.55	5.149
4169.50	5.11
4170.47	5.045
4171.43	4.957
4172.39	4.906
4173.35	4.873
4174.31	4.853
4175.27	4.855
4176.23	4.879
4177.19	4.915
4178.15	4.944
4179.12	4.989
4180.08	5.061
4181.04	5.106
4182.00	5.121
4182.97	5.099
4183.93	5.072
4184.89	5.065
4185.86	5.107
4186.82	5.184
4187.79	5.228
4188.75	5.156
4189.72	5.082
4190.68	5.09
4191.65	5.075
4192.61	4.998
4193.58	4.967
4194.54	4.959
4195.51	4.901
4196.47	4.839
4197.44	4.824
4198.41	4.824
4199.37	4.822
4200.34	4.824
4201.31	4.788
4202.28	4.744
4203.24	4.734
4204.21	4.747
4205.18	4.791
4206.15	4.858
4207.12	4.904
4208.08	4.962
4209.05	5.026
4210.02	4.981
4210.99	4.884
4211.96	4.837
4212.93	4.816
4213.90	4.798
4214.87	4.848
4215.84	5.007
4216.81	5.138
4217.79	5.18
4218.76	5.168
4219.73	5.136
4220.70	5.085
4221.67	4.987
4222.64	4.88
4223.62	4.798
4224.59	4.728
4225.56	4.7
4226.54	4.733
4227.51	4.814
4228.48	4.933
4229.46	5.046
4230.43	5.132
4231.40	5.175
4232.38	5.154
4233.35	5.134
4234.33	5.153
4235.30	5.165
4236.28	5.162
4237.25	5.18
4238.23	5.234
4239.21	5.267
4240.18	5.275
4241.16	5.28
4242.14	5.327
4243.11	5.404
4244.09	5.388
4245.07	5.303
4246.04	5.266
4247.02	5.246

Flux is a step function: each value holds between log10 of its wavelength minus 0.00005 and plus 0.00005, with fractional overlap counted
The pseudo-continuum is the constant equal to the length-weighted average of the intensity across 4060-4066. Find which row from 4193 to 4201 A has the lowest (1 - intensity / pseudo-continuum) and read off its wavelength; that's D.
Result 4193.58 A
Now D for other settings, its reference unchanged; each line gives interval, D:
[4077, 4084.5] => 4083.99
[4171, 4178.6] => 4171.43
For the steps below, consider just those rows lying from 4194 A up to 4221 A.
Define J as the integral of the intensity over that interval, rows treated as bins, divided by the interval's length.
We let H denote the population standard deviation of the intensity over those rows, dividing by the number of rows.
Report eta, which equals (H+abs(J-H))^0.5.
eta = 2.22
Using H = 0.13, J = 4.91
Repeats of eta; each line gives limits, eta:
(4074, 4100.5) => 2.36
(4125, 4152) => 2.28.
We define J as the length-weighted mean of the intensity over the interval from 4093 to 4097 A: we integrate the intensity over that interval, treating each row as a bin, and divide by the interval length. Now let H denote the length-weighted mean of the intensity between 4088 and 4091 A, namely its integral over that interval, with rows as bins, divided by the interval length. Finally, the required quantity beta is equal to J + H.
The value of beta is 11.6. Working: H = 5.8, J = 5.8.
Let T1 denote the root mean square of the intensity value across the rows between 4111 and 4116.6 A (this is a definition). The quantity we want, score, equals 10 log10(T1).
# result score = 7.77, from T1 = 5.98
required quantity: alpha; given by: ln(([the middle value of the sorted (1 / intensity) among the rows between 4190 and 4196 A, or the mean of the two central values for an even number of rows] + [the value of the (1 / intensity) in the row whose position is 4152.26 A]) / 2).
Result -1.60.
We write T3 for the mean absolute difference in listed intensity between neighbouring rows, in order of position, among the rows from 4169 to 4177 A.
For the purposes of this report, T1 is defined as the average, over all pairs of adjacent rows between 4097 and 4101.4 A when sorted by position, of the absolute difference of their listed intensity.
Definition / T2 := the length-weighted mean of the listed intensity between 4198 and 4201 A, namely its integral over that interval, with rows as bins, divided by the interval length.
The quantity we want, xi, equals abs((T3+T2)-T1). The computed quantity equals 4.85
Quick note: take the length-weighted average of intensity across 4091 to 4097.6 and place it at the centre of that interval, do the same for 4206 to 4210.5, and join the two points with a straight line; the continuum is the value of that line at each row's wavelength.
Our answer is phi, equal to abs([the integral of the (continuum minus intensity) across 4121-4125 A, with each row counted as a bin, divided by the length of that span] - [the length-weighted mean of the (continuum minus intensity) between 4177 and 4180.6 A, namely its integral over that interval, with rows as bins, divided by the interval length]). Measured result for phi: 0.13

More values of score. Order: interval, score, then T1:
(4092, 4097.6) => 7.63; 5.79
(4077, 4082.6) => 7.31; 5.38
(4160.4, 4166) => 7.12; 5.15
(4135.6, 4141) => 7.20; 5.25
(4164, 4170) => 7.13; 5.16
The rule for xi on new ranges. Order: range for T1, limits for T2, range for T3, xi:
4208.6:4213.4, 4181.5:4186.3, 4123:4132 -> 5.08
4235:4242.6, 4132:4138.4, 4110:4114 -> 5.28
